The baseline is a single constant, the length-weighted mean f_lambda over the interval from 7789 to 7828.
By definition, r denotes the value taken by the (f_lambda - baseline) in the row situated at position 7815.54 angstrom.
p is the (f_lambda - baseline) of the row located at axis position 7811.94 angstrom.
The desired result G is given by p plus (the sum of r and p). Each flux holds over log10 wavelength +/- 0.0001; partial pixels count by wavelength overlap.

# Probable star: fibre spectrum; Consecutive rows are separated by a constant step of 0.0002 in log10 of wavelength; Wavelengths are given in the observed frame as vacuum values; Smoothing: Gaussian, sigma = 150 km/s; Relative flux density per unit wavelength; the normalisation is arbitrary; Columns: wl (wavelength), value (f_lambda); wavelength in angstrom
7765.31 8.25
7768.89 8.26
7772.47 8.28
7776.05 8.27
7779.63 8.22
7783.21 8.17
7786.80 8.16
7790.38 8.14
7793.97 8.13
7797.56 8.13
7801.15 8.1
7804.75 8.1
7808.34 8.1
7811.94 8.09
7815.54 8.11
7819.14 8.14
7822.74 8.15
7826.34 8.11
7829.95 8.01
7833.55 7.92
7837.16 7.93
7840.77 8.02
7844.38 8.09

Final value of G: -0.06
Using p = -0.03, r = -0.008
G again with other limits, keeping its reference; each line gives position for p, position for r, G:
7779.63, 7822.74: 0.24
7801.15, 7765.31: 0.10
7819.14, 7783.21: 0.10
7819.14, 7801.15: 0.03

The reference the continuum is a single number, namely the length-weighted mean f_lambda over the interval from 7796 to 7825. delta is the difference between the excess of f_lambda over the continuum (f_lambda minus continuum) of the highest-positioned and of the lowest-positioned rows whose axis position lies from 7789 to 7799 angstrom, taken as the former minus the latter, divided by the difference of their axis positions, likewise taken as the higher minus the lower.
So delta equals -0.001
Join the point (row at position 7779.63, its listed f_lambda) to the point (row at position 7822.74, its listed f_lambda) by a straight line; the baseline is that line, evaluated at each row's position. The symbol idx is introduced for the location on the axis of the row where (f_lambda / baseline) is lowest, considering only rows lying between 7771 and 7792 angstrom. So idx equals 7790.38 angstrom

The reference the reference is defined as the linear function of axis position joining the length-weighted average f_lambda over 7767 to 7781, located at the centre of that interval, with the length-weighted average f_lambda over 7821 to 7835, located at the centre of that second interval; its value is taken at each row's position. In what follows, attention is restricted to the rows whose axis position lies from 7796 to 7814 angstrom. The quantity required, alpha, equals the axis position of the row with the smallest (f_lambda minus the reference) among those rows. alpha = 7801.15 angstrom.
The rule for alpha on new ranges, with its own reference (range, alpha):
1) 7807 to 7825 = 7808.34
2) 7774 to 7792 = 7790.38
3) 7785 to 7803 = 7790.38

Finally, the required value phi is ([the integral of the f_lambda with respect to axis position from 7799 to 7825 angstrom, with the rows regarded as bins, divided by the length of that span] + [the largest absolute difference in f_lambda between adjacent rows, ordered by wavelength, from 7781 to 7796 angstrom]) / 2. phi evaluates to 4.07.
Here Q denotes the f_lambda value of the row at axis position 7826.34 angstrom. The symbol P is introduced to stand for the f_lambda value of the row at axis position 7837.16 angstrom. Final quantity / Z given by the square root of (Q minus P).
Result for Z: 0.42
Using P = 7.93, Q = 8.11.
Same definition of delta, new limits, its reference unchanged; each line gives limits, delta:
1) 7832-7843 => 0.014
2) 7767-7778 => 0.001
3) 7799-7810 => 0.000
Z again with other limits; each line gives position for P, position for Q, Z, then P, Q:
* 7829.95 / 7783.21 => 0.40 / 8.01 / 8.17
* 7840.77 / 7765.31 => 0.48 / 8.02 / 8.25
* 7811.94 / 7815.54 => 0.14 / 8.09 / 8.11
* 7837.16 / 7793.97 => 0.45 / 7.93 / 8.13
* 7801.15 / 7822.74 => 0.22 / 8.1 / 8.15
